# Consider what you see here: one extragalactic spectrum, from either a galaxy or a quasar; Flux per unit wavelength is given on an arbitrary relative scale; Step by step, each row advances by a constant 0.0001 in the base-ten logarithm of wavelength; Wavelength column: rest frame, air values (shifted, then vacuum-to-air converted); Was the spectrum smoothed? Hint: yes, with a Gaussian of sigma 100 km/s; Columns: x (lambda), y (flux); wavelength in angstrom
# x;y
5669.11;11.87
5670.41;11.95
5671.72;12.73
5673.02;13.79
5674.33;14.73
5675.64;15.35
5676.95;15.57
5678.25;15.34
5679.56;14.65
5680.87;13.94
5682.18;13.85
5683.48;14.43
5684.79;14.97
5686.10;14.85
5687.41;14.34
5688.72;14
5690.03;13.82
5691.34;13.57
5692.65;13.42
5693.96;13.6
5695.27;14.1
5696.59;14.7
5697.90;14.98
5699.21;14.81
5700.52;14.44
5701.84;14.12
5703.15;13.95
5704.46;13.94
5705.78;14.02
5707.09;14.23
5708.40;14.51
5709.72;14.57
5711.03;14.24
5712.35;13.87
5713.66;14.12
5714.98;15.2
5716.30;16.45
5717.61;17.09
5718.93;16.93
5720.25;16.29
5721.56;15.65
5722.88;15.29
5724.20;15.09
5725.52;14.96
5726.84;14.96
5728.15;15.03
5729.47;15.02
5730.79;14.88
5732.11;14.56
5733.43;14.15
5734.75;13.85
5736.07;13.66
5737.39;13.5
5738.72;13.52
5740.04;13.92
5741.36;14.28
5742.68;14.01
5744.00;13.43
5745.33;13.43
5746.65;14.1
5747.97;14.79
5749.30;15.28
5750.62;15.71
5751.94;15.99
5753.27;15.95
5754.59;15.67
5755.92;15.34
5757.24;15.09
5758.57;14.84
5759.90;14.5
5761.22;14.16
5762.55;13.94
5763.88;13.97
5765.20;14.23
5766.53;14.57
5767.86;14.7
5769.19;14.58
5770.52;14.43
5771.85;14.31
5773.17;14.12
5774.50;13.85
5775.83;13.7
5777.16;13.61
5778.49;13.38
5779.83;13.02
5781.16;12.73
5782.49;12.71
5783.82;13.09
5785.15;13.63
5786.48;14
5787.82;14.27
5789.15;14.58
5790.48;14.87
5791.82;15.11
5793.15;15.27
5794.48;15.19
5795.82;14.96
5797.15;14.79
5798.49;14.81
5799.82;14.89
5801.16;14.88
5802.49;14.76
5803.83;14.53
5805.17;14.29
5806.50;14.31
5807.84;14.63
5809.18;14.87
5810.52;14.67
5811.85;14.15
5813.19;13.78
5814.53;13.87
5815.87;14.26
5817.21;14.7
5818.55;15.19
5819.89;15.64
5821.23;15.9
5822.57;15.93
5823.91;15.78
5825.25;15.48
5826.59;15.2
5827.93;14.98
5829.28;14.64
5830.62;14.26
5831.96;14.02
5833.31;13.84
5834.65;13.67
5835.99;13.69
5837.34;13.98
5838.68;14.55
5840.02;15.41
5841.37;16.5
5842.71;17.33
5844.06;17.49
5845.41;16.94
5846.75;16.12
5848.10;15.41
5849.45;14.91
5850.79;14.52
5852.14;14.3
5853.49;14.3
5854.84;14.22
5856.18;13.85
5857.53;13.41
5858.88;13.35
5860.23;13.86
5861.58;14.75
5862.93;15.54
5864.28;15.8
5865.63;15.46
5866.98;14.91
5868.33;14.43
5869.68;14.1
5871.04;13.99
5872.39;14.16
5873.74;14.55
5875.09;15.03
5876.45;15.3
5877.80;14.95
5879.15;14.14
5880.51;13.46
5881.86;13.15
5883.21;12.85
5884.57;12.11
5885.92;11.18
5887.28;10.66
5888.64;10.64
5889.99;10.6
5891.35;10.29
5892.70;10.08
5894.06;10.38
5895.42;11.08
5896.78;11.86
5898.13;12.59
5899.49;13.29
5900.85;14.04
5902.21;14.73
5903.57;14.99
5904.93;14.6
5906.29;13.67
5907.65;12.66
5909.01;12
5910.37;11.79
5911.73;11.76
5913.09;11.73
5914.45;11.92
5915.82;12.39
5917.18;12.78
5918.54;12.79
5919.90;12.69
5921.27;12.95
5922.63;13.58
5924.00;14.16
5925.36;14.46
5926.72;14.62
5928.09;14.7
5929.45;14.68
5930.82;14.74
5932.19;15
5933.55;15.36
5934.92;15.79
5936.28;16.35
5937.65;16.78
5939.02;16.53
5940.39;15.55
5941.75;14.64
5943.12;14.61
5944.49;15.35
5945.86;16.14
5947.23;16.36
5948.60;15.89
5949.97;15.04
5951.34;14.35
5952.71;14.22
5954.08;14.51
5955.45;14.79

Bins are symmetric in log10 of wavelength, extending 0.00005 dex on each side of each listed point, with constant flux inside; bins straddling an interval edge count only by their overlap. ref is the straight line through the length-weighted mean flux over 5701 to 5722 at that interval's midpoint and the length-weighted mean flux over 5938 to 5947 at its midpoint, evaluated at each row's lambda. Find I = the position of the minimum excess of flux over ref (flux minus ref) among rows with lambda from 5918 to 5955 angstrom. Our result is 5919.90 angstrom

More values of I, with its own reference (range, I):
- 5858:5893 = 5892.70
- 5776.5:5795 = 5782.49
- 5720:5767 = 5745.33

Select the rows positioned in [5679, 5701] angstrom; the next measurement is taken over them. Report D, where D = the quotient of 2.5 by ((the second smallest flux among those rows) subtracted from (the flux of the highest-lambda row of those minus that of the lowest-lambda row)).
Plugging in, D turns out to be -0.181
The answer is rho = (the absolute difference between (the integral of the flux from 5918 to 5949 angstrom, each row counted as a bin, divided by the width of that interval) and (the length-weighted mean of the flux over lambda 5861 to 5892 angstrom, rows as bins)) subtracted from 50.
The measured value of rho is 48.6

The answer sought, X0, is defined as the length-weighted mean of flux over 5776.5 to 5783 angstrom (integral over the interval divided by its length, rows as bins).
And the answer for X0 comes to 13.1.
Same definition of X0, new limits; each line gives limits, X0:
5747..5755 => 15.5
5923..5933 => 14.6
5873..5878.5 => 15.0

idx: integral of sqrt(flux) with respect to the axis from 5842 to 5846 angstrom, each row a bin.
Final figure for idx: 16.6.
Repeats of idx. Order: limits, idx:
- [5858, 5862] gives 14.9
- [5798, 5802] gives 15.4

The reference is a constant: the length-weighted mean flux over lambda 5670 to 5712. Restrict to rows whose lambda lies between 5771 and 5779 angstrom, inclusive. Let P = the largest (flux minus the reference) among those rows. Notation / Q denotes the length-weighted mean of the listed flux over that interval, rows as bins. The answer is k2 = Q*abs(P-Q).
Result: 191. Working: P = 0.1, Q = 13.9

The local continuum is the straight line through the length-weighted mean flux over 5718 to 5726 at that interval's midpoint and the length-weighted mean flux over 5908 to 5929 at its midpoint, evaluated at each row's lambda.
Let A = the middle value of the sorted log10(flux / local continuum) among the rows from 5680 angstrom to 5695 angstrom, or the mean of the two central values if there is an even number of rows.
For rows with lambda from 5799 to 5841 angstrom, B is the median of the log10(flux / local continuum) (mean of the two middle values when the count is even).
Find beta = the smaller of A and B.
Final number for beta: -0.069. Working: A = -0.069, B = 0.01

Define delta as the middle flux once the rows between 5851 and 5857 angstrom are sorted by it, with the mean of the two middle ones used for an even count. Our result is 14.3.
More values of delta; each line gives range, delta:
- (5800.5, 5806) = 14.6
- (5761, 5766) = 14.1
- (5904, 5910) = 13.2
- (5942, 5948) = 15.7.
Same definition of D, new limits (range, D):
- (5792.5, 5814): -0.160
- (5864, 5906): -0.218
